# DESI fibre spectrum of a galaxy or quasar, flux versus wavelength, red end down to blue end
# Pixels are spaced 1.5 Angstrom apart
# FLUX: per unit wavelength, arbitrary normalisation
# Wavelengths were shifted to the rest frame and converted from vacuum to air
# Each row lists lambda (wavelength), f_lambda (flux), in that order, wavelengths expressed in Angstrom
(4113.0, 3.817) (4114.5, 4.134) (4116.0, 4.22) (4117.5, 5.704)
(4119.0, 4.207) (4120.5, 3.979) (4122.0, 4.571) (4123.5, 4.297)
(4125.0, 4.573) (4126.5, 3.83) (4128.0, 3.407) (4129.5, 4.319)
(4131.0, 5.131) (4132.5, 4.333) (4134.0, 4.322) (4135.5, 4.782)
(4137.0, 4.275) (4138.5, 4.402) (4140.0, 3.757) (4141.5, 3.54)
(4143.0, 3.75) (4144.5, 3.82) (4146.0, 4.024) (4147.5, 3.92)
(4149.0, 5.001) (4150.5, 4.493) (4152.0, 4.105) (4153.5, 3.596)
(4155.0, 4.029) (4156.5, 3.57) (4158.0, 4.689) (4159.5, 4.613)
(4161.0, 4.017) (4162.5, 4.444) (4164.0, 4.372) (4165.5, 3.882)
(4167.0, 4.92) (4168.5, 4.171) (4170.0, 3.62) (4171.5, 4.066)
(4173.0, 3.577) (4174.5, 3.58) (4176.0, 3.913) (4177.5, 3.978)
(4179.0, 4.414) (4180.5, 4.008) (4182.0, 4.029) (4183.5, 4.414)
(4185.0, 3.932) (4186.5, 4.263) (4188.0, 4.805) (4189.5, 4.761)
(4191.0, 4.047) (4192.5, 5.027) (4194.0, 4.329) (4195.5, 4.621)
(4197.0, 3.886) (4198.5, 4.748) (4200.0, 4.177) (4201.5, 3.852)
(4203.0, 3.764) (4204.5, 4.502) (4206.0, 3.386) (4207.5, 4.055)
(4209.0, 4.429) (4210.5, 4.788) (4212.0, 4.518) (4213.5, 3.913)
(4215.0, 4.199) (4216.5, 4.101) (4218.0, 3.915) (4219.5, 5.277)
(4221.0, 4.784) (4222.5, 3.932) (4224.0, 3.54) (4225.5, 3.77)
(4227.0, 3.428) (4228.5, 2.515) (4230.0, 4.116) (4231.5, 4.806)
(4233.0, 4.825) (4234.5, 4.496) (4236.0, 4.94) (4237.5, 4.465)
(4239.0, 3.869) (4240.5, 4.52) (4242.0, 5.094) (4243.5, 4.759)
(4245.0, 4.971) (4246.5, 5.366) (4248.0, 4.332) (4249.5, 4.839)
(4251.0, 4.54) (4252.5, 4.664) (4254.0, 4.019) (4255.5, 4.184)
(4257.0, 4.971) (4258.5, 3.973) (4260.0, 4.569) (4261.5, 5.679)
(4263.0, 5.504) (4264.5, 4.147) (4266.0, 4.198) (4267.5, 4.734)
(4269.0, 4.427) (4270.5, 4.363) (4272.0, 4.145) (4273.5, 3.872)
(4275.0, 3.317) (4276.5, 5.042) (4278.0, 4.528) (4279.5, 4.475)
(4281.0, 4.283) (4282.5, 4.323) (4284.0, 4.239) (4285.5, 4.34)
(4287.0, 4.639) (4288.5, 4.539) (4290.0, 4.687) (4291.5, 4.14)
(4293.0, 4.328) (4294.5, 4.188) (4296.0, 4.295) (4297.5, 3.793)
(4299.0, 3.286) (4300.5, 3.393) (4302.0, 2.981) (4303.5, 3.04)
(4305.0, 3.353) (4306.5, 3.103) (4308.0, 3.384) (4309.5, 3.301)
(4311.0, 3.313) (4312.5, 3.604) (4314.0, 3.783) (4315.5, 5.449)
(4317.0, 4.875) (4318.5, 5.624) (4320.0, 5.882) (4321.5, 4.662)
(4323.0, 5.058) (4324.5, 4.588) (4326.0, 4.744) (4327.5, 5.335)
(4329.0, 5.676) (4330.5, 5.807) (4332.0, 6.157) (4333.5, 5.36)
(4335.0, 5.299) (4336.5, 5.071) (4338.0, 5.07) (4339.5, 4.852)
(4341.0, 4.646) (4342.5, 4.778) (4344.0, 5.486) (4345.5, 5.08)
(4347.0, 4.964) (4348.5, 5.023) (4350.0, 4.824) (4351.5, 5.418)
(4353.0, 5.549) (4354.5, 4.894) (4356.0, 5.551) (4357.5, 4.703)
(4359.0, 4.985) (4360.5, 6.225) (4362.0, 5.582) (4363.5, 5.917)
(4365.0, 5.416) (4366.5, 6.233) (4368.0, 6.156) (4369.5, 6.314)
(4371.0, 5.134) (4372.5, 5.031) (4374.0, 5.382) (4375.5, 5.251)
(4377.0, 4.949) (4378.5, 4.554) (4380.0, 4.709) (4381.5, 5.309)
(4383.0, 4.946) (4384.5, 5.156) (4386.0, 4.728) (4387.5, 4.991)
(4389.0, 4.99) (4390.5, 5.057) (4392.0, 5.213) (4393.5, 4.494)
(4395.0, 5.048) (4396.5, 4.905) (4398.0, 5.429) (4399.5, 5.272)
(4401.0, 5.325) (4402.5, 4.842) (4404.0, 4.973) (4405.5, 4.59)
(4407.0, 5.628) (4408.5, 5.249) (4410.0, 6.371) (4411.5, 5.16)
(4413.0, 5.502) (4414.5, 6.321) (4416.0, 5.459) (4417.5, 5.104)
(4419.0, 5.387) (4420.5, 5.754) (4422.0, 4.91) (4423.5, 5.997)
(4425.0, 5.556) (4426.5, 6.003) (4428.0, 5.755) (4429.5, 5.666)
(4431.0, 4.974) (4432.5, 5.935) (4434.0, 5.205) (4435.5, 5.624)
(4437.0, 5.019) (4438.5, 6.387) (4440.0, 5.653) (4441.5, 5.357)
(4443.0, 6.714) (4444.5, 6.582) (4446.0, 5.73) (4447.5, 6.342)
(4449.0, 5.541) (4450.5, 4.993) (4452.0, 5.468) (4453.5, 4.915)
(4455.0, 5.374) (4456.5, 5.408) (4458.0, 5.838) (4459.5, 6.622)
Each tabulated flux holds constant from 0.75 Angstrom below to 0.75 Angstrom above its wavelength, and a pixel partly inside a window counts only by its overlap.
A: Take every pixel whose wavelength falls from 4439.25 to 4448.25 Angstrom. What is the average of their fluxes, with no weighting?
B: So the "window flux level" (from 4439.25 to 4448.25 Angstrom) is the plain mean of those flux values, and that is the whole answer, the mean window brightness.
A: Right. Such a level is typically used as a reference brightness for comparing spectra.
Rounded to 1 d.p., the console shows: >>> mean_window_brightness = 6.1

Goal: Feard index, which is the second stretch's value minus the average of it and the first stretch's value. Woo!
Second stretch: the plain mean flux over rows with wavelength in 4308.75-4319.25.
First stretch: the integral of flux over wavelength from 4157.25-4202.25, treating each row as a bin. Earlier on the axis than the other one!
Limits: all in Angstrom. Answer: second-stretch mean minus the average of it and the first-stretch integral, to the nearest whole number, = -93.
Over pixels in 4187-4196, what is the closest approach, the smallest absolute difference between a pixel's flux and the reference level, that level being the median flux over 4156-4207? 0.07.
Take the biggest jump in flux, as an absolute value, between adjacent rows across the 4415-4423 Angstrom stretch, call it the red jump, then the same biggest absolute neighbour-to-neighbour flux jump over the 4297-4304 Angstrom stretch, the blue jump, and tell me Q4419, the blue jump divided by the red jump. 0.60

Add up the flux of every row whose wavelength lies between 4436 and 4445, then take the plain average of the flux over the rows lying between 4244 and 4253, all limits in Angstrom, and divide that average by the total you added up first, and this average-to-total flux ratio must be 0.134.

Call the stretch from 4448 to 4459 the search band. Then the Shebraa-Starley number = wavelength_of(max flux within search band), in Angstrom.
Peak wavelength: 4458.0 Angstrom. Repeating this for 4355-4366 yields 4360.5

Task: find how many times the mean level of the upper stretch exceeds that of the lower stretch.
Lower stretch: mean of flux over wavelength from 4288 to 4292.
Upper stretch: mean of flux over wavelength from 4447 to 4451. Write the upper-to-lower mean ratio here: 1.26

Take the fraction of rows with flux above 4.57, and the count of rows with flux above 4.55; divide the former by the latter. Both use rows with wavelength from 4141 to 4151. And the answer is 0.143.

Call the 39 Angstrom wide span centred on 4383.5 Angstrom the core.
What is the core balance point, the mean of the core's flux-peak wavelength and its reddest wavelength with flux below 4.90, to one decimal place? 4386.0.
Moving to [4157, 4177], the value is 4171.5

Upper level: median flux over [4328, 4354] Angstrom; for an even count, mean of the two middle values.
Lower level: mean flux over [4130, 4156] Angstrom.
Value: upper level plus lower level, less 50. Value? -40.73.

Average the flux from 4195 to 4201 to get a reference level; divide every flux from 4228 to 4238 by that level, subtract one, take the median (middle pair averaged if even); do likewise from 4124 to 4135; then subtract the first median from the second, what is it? -0.040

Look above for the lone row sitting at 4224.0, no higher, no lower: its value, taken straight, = 3.54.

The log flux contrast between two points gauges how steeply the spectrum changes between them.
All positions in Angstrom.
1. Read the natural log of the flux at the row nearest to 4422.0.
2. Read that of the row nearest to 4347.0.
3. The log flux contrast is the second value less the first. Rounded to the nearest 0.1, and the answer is 0.0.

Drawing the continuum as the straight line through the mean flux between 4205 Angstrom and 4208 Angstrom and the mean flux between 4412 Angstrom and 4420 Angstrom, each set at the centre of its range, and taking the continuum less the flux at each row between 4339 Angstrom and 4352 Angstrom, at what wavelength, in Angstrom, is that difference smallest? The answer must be 4344.0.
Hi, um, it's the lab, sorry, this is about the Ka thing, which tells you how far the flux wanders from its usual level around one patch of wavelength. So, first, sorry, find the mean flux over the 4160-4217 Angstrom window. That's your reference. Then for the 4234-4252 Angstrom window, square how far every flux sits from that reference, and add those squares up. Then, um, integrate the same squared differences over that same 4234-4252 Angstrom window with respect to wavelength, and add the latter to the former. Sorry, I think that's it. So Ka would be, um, 11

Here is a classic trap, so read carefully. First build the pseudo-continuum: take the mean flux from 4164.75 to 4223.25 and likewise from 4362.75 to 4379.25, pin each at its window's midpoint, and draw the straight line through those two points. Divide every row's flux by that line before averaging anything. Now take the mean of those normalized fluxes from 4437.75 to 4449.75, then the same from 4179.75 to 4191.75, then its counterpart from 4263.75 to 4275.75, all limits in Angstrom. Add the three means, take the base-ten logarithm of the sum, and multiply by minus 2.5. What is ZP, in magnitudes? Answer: -1.16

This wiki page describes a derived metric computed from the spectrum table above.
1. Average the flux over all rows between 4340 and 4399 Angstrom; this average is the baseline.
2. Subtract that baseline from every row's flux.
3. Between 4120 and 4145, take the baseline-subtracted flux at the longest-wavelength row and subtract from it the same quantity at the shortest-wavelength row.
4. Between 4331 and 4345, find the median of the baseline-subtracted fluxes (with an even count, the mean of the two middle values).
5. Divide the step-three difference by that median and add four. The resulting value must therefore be 5.2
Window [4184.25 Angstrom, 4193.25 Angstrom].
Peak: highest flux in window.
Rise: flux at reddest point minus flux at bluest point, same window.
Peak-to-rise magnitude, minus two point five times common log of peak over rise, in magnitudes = -1.7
